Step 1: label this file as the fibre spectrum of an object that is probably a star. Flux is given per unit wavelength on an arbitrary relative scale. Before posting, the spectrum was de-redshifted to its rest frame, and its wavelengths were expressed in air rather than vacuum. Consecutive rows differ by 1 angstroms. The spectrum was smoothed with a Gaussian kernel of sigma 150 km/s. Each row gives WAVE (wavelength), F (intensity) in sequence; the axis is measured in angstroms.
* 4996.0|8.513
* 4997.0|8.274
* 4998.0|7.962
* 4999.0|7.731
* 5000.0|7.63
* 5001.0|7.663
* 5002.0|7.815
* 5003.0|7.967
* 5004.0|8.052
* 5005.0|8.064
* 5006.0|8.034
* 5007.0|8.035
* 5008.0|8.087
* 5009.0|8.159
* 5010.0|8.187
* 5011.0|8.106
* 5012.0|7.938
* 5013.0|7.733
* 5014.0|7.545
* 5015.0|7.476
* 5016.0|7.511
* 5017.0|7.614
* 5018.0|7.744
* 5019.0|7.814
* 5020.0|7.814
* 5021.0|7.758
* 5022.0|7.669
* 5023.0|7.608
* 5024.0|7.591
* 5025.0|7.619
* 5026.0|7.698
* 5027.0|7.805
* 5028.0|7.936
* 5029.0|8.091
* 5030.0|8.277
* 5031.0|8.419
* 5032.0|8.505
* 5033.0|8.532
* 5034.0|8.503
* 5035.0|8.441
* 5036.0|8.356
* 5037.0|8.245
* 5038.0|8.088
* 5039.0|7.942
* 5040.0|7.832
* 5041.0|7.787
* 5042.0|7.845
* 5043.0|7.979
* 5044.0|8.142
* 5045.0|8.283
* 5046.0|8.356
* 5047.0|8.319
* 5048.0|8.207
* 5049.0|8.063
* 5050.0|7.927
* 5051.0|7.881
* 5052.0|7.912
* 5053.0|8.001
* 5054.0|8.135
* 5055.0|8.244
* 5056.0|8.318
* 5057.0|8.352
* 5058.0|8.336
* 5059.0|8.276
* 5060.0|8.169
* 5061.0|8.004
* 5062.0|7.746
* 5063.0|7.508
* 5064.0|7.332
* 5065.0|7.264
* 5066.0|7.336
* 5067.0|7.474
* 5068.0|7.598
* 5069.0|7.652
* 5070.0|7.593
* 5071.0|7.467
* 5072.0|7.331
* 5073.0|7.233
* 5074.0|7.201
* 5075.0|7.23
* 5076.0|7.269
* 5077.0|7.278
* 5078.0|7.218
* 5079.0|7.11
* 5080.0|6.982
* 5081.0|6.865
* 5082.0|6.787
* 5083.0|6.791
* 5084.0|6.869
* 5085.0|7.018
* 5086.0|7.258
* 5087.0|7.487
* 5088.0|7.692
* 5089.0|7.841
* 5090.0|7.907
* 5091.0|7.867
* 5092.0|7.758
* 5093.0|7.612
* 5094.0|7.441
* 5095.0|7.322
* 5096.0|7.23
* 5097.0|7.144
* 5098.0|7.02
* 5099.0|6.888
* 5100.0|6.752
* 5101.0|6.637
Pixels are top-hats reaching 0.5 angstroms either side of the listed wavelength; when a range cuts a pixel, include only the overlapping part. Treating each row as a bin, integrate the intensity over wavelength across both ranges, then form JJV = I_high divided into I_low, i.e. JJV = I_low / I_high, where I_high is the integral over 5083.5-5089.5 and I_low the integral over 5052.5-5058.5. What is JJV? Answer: 1.12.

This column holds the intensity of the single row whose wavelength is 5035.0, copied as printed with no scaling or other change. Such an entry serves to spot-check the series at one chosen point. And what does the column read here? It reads 8.441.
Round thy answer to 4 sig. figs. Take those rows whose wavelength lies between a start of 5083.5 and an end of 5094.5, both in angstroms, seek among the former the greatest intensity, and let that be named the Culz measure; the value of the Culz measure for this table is 7.907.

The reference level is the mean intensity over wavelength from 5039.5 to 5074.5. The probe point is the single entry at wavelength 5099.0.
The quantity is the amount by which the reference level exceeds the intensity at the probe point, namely 1.0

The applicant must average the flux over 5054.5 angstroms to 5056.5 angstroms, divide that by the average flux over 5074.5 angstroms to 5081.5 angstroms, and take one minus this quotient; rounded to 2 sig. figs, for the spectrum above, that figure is -0.16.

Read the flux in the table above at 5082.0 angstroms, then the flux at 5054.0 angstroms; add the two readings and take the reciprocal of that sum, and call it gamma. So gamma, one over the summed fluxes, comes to 0.0670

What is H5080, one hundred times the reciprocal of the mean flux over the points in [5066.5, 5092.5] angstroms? 13.63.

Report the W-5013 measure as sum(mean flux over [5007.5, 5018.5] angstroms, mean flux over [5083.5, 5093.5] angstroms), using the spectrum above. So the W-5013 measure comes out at 15.4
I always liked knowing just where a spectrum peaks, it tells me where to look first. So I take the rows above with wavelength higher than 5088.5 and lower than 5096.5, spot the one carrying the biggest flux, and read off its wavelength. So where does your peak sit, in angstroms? 5090.0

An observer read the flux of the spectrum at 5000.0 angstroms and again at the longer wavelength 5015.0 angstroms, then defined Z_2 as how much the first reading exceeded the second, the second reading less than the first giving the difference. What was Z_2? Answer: 0.15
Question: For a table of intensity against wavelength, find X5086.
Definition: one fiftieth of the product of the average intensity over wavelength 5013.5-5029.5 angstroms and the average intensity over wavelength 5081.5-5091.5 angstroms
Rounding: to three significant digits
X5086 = 1.13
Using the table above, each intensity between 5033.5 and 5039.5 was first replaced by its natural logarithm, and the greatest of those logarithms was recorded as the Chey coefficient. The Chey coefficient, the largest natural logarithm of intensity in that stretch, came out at 2.14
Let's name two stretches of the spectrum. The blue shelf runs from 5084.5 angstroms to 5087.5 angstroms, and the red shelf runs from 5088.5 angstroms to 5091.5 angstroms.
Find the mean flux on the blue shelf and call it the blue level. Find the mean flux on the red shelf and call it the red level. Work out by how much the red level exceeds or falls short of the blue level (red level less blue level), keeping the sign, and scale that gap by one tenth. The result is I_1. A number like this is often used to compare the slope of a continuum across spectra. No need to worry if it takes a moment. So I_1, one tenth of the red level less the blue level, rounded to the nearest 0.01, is 0.06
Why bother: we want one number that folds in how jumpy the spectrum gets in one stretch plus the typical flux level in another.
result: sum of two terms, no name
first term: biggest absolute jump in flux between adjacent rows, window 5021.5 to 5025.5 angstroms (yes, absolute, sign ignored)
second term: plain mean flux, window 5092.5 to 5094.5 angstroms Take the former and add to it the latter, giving 7.59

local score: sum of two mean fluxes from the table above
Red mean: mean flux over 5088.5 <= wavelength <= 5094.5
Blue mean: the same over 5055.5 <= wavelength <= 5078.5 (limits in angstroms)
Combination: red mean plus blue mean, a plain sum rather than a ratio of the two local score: 15.35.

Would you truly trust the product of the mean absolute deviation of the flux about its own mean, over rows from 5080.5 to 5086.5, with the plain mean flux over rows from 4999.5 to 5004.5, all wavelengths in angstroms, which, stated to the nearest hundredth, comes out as 1.08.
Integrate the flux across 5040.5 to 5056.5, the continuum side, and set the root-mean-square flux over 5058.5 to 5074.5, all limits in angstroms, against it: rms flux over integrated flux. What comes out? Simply 0.0586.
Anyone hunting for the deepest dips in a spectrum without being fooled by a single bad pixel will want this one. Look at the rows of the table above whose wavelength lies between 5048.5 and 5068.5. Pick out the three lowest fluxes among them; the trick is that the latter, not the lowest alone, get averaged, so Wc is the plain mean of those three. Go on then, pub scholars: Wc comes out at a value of 7.31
